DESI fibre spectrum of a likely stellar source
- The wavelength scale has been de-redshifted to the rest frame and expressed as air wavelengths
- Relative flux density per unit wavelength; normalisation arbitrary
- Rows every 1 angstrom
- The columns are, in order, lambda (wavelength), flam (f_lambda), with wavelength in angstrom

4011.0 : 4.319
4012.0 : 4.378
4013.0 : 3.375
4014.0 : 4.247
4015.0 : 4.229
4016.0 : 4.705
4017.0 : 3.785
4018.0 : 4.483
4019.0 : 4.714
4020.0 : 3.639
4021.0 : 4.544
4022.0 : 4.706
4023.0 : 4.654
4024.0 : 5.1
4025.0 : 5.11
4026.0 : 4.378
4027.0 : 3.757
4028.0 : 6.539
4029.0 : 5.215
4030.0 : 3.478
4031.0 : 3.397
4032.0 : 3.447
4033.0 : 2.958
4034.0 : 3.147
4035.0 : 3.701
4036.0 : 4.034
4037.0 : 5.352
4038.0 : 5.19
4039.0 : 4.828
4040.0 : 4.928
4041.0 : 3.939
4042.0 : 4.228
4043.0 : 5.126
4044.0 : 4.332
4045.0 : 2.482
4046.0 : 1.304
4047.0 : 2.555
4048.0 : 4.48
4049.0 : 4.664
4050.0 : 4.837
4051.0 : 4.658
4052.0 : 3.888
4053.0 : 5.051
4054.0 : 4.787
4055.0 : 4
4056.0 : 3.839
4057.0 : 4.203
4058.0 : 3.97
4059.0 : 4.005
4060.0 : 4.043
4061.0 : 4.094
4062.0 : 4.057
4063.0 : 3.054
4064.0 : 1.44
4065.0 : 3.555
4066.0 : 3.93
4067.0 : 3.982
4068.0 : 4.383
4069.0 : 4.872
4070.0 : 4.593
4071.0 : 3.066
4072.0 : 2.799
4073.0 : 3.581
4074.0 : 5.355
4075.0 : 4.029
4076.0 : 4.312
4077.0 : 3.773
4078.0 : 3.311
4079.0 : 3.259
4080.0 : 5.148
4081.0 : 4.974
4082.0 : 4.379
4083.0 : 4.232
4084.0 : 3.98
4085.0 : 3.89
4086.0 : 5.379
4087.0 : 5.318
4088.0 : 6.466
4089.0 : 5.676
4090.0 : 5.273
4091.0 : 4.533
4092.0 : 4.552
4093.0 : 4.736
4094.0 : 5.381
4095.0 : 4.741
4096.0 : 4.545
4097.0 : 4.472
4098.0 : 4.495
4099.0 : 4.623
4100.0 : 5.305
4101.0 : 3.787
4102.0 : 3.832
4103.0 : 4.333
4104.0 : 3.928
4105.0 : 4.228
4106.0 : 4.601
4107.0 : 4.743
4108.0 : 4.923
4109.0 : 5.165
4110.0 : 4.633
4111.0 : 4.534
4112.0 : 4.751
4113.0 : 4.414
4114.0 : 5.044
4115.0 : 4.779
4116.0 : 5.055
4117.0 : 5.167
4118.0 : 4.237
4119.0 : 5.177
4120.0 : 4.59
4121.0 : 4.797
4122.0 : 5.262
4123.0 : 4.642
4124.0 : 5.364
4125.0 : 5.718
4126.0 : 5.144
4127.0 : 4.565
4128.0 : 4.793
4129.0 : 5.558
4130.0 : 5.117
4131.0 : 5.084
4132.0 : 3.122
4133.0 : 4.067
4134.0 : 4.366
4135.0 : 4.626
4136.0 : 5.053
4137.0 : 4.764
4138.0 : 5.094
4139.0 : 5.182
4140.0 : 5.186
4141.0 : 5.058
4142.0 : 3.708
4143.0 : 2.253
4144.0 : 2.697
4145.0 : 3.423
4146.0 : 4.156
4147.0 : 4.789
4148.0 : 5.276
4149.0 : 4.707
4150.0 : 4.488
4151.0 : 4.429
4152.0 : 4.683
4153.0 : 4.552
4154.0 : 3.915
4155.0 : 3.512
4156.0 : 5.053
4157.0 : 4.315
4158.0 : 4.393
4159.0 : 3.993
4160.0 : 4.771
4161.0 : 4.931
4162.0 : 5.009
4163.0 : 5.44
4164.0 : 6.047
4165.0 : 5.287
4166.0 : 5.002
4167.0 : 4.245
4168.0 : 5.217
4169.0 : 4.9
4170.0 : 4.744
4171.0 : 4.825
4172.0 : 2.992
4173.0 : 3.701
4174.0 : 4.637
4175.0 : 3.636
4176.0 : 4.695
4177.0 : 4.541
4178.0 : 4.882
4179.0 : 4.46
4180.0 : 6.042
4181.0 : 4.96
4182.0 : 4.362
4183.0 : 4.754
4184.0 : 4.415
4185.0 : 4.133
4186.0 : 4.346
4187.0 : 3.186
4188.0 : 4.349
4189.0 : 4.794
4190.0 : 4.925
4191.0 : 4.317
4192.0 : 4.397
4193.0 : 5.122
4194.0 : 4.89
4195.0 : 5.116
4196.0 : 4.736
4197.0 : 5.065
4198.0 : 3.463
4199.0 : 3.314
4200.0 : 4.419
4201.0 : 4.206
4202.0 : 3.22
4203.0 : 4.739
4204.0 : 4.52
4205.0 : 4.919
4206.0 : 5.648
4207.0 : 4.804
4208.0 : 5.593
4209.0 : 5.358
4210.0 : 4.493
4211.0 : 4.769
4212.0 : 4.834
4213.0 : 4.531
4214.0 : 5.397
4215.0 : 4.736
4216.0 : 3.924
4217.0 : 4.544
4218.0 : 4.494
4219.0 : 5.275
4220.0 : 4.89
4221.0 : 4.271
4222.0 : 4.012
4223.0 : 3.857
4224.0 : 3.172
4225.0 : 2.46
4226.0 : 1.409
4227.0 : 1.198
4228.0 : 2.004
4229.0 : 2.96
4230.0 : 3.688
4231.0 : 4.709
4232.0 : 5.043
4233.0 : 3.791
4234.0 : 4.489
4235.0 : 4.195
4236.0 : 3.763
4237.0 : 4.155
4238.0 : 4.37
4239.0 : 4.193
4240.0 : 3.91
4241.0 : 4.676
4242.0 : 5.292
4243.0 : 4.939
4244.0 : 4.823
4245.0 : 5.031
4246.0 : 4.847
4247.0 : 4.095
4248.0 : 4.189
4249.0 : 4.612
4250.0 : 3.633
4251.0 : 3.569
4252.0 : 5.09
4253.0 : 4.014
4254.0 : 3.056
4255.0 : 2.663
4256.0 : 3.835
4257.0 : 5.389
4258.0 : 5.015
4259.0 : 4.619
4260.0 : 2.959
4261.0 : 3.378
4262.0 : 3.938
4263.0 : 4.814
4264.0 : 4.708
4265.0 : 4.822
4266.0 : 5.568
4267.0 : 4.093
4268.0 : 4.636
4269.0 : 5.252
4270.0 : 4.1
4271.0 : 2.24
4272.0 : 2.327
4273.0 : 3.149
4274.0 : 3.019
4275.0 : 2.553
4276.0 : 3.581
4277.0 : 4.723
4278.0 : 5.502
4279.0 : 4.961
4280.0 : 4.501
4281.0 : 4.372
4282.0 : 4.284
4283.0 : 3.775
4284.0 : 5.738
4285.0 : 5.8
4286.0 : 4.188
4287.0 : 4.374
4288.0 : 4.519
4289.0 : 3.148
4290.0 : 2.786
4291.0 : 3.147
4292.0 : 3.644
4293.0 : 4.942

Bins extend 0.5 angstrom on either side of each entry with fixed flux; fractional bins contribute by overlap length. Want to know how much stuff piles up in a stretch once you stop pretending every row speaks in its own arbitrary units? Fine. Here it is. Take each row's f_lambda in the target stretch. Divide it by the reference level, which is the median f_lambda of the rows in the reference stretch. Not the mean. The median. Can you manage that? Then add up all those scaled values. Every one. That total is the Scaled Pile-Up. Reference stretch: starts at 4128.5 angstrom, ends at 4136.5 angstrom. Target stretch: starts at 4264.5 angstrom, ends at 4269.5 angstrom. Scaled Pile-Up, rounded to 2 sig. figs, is 5.0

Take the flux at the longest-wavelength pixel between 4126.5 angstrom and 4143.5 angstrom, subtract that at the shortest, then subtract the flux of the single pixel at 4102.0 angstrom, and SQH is -6.1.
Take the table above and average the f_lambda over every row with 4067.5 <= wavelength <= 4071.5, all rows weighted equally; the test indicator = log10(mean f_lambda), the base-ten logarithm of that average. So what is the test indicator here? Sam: 0.626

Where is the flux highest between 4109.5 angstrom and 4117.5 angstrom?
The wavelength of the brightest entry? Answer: 4117.0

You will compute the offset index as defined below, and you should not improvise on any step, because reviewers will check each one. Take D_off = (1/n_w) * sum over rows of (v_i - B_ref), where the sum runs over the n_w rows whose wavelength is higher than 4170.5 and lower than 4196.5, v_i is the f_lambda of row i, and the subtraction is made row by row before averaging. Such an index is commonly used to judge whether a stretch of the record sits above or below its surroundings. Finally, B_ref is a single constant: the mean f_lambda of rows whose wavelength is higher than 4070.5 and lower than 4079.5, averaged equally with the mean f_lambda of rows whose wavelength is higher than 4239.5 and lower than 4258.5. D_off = 0.47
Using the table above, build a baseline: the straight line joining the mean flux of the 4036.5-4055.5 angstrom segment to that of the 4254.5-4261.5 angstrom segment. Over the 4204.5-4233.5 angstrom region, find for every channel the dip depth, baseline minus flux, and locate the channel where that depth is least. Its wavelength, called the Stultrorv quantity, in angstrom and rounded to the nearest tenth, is 4206.0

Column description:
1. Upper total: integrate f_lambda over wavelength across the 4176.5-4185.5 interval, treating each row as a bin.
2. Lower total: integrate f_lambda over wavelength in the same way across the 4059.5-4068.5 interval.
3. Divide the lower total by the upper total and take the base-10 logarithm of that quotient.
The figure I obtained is -0.12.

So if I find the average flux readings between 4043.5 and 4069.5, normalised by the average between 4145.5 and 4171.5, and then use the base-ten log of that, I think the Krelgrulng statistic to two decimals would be -0.09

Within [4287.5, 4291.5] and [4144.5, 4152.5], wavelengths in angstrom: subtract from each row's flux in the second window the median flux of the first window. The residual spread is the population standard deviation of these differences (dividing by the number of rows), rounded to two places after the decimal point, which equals 0.51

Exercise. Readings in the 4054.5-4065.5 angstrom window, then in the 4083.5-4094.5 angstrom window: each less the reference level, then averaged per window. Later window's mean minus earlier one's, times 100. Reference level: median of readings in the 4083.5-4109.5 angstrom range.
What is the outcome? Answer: 136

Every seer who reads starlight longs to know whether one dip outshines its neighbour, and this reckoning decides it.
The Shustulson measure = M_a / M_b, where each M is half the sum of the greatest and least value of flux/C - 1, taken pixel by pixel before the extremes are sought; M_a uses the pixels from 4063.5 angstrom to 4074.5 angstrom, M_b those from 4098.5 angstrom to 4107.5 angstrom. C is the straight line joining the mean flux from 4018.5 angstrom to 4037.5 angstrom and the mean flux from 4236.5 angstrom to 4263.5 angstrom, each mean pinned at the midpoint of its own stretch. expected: -3.58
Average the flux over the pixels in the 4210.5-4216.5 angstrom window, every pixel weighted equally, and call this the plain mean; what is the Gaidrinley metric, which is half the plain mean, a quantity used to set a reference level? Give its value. 2.3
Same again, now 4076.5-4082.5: 2.1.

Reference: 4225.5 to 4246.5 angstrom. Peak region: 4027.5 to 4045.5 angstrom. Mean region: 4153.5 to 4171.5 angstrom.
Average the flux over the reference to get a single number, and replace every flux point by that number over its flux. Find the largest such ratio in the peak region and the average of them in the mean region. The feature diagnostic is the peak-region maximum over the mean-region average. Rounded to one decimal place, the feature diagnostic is 1.9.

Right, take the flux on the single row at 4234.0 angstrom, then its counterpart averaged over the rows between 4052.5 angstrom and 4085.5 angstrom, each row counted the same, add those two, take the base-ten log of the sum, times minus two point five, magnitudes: -2.32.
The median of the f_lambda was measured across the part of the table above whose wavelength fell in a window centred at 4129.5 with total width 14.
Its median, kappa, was 4.9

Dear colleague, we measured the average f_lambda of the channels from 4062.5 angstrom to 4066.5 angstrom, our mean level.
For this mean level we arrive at 3.0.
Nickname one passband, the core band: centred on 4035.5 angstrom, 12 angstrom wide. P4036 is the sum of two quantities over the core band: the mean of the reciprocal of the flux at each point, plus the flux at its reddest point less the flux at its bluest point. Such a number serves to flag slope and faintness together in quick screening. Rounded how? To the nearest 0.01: 0.72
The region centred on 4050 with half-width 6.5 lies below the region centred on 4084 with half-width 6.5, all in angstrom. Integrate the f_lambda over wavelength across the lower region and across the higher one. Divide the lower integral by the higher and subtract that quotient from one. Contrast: 0.17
